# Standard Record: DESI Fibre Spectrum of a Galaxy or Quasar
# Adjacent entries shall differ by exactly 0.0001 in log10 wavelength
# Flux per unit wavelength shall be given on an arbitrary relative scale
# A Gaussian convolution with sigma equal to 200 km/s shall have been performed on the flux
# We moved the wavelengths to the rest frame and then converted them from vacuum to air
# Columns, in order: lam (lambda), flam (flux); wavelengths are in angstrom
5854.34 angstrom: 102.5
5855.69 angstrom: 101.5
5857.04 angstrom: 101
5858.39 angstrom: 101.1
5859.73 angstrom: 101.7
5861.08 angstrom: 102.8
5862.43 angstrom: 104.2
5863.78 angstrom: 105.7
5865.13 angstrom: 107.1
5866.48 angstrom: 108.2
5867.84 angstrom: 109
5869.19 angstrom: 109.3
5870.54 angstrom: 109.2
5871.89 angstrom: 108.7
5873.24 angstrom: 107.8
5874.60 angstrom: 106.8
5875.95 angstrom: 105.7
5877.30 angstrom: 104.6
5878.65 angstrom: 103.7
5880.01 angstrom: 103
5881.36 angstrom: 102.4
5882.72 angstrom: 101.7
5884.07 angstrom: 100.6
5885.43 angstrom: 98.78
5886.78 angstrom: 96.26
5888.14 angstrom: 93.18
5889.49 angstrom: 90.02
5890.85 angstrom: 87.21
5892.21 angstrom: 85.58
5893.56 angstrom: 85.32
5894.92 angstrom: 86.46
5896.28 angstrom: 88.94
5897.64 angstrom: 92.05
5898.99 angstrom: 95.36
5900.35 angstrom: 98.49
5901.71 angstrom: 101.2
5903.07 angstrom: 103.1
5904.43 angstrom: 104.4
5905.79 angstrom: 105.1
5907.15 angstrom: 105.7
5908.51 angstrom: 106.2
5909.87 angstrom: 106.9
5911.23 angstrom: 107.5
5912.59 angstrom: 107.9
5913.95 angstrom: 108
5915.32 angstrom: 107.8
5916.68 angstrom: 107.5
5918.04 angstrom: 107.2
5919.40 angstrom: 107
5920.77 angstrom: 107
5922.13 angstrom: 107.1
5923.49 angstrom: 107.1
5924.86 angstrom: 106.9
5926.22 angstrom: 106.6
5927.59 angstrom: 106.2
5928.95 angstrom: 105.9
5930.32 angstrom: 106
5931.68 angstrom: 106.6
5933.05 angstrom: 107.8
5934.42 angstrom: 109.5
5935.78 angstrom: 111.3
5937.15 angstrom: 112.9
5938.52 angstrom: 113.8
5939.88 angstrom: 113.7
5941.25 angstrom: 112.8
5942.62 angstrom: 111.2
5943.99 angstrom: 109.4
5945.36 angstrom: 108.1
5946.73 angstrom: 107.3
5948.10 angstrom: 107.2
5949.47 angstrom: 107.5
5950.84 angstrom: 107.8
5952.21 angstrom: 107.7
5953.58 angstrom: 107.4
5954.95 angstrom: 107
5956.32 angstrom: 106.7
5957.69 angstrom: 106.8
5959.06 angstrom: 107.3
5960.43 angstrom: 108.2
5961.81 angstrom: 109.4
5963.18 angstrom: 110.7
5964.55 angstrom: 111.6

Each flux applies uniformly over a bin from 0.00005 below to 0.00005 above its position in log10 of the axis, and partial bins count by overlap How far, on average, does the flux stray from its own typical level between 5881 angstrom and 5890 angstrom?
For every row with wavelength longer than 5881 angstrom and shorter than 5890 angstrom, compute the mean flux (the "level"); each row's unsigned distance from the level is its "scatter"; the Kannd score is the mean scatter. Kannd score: 3.8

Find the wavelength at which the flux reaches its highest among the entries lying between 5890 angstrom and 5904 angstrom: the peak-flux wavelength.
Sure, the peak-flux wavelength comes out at 5903.07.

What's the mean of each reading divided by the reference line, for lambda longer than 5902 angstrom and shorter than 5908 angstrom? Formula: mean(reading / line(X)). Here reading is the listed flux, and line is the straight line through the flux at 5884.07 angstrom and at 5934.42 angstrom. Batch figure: 1.00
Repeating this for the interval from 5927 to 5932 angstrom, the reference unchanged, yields 0.98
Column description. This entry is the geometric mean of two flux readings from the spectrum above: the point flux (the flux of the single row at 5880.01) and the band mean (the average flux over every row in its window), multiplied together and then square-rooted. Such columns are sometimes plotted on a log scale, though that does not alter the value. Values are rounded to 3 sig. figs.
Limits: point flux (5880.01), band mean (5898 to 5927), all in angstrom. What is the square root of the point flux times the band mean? 104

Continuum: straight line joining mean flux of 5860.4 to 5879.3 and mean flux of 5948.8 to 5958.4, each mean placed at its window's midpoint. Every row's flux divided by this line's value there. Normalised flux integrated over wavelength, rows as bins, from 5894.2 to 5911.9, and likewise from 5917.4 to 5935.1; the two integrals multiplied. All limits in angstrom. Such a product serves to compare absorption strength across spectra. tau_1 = 293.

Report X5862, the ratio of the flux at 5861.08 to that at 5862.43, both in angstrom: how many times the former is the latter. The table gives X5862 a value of 0.99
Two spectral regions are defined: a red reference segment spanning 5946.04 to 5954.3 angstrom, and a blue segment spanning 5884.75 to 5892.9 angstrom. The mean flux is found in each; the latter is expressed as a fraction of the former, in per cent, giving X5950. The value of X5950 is 85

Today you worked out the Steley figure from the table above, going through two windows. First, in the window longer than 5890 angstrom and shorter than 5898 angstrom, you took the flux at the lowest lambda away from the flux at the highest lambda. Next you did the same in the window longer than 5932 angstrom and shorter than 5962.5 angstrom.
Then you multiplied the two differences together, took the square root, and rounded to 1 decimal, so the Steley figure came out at 2.8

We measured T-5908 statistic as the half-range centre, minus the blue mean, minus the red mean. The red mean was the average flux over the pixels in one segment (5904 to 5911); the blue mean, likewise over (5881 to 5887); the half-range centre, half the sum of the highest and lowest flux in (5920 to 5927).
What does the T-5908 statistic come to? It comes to -99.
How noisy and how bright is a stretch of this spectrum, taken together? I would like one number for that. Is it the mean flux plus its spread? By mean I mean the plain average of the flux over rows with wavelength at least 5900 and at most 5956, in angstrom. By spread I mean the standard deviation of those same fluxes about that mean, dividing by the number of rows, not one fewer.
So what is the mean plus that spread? 110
